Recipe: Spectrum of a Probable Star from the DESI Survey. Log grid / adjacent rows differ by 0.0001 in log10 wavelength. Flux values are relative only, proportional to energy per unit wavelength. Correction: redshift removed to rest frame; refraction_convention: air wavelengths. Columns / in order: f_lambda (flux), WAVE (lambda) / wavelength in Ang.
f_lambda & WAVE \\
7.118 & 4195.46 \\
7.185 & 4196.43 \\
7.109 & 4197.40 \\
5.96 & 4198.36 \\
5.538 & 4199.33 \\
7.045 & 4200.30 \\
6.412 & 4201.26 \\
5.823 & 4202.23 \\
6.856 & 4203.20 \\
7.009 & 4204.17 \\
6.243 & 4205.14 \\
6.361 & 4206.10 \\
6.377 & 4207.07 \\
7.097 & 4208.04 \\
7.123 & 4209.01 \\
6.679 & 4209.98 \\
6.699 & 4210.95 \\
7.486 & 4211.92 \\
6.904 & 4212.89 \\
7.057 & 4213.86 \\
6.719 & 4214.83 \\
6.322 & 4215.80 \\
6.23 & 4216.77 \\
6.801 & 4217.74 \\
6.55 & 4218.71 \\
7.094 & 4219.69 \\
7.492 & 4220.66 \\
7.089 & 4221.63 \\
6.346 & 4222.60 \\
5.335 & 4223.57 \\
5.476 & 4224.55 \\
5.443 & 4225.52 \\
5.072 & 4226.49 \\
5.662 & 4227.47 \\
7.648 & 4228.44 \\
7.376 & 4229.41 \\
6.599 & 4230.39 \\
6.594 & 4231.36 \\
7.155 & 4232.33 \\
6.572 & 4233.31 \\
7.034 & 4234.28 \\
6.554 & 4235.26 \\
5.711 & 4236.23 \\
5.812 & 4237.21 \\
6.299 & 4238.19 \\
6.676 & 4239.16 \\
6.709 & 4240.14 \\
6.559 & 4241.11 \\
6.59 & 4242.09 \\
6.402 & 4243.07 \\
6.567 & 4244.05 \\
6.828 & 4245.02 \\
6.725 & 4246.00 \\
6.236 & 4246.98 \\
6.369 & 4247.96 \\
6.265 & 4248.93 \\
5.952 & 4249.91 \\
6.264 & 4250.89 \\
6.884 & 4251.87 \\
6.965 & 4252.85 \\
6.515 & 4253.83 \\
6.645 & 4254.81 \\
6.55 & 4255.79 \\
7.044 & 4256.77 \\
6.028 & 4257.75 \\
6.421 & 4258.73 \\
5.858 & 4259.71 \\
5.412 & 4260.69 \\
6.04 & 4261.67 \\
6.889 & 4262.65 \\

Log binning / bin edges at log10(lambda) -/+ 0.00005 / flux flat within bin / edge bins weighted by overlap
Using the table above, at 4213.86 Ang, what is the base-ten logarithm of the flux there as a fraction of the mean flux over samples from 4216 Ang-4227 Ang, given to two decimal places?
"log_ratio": 0.05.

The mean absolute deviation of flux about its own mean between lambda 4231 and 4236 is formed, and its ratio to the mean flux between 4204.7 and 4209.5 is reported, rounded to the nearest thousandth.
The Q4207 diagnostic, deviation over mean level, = 0.038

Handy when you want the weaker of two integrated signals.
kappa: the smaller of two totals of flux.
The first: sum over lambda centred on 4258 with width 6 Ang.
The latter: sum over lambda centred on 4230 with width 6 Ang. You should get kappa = 37.3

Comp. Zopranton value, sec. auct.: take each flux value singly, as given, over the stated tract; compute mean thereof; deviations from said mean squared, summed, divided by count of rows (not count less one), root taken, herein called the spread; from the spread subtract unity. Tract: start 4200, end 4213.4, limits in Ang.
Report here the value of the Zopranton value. -0.58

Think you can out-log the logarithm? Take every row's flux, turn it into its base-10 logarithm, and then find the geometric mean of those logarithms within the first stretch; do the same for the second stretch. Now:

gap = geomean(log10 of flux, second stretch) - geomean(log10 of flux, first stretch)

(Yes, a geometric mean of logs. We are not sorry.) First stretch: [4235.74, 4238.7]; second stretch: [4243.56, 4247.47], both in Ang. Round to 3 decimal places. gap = 0.045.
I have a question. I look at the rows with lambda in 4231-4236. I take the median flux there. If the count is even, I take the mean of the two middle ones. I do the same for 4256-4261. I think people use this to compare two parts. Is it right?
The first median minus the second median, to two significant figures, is 0.57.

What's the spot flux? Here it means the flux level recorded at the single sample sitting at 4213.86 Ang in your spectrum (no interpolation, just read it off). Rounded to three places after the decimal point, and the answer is 7.057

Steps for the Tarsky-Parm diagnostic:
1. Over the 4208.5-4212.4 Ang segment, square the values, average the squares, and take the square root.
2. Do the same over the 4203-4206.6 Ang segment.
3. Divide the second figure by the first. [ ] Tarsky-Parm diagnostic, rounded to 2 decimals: 0.95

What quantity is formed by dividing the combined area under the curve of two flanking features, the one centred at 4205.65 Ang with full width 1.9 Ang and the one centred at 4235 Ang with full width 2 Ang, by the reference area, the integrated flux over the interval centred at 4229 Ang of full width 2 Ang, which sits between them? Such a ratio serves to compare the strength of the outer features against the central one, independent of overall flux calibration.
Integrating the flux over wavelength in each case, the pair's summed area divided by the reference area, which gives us 1.7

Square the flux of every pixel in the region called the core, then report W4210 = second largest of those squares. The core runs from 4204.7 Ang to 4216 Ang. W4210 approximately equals 50.7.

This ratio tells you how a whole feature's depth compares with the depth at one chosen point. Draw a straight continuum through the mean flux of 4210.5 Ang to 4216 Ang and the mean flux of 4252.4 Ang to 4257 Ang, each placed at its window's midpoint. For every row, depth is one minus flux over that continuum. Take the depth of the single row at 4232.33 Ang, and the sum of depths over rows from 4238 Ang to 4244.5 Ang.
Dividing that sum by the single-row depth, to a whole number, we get -5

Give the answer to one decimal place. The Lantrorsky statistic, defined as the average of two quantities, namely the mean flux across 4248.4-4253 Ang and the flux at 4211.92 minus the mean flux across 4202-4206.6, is 3.7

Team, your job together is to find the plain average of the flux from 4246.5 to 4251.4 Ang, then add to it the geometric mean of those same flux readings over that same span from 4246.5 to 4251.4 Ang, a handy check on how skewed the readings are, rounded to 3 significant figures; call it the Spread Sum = 12.4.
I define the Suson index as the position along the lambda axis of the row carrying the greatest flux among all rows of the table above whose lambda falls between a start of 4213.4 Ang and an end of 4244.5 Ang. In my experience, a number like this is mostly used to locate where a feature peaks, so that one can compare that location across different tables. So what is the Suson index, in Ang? 4228.44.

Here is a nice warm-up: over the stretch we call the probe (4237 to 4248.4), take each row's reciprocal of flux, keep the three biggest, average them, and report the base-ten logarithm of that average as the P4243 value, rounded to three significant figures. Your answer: -0.786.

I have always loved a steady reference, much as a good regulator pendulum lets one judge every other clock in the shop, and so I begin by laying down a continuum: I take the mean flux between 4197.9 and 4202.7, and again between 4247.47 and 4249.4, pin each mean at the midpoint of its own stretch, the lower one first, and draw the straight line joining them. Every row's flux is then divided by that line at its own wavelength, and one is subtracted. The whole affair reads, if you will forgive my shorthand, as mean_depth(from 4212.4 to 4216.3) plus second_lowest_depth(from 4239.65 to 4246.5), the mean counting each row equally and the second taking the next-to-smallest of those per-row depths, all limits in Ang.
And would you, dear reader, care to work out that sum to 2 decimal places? 0.13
